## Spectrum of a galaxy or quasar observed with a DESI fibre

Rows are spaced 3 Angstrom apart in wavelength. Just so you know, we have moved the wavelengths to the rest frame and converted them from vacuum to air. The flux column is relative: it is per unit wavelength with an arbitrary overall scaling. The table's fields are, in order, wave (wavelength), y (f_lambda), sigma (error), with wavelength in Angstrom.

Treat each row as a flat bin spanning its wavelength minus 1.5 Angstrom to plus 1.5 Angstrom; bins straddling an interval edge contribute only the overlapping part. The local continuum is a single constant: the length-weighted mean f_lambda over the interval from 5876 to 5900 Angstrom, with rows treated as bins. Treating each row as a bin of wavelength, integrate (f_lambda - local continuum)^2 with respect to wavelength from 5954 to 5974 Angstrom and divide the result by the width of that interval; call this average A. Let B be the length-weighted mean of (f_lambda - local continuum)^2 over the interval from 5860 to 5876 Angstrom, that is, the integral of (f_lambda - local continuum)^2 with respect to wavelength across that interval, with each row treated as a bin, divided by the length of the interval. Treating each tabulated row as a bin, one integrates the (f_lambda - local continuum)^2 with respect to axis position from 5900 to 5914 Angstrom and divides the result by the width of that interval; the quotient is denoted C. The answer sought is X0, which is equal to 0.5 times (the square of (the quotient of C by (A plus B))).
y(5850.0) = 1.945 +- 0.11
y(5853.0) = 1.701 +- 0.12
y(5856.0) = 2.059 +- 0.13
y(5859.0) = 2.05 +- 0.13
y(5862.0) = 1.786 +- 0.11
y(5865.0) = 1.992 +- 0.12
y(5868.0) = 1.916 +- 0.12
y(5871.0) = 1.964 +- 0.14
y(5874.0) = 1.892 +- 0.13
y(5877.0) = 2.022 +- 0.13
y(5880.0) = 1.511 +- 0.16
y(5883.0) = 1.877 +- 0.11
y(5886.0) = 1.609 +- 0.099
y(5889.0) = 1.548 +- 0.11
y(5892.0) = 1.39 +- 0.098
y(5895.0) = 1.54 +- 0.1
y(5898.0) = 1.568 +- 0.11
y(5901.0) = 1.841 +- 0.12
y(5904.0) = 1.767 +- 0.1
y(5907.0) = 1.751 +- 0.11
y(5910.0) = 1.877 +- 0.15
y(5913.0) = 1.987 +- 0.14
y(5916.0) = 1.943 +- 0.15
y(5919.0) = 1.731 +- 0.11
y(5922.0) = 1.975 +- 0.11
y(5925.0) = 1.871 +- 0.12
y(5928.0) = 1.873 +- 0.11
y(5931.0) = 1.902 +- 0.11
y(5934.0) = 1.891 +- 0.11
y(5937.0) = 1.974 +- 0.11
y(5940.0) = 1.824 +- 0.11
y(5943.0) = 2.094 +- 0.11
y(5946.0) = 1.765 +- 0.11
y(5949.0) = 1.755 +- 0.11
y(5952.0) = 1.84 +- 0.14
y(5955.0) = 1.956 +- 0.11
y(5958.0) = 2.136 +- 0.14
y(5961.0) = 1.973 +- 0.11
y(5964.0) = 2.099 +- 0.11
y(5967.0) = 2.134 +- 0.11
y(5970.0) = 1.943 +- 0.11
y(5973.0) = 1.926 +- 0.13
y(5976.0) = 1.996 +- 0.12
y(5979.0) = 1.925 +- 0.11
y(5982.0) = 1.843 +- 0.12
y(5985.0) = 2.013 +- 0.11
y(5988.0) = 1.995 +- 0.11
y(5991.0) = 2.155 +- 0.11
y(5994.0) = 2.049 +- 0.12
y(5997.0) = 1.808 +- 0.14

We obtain 0.020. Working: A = 0.17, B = 0.089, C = 0.051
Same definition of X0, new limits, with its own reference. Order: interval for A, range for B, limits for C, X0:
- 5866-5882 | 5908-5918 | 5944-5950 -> 0.019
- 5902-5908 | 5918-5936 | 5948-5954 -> 0.093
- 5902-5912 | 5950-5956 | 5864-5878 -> 0.522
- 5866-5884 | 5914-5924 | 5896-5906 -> 0.009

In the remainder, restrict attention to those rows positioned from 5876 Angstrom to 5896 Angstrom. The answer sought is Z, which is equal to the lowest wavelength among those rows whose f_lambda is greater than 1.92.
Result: 5877.0 Angstrom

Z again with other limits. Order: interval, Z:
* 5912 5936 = 5913.0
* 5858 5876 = 5859.0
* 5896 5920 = 5913.0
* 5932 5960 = 5937.0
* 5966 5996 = 5967.0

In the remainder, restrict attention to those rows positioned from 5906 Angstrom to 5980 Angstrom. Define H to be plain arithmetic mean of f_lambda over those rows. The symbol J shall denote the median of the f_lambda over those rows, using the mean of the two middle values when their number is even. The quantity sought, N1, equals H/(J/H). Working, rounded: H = 1.93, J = 1.93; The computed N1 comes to 1.93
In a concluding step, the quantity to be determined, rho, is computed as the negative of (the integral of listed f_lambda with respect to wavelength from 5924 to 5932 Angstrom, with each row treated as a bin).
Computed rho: -15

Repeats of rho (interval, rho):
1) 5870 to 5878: -16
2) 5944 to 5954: -18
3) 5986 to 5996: -21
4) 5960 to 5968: -17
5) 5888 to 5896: -12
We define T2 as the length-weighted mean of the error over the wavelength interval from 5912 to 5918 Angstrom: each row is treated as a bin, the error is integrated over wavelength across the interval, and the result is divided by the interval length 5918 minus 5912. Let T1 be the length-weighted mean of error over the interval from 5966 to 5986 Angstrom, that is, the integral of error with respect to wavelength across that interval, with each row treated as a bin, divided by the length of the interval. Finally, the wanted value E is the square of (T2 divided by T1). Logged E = 1.51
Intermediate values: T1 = 0.1160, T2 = 0.14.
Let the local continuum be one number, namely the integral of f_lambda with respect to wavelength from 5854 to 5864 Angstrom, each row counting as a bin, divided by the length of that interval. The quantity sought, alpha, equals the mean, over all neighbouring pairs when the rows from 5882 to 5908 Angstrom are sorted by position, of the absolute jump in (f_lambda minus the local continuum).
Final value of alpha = 0.13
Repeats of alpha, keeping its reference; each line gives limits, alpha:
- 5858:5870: 0.18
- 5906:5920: 0.12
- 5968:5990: 0.07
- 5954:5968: 0.13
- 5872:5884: 0.34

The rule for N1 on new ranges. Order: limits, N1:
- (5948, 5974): 1.99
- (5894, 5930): 1.77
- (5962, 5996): 2.02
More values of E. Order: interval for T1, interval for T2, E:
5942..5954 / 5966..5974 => 0.98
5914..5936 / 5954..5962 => 1.06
